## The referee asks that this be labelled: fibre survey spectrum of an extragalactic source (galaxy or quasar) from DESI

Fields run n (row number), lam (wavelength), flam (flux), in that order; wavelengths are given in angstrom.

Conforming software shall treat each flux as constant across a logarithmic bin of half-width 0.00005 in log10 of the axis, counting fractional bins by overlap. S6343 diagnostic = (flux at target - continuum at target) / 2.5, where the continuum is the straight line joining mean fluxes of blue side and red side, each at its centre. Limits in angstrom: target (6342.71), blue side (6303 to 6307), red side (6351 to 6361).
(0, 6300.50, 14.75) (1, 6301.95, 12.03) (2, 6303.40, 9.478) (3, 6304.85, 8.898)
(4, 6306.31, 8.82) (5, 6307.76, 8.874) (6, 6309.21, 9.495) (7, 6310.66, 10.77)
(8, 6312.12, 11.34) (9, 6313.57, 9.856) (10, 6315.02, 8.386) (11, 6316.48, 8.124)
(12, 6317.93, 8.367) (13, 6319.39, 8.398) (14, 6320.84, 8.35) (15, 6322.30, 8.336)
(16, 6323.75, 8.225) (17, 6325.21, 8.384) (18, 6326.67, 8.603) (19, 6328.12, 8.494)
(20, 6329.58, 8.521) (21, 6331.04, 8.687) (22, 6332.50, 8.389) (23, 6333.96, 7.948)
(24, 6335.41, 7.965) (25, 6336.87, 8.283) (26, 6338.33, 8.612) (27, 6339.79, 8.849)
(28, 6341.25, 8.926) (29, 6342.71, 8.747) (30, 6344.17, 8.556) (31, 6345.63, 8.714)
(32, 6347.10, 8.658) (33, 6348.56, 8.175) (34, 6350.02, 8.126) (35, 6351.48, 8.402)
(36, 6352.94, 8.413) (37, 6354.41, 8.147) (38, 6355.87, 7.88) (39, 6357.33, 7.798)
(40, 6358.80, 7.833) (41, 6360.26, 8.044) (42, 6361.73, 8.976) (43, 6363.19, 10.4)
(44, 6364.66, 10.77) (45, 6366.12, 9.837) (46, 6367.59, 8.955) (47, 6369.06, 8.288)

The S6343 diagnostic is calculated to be 0.17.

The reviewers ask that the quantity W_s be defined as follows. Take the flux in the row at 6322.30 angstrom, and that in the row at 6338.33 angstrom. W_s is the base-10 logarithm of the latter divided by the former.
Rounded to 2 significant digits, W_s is 0.014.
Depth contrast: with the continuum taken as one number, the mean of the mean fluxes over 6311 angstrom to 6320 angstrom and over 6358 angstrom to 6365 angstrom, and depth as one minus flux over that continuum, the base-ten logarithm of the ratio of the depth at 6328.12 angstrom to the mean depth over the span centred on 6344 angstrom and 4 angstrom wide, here 0.14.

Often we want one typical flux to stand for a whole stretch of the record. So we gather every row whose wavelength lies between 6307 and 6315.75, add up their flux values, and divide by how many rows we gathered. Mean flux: 9.79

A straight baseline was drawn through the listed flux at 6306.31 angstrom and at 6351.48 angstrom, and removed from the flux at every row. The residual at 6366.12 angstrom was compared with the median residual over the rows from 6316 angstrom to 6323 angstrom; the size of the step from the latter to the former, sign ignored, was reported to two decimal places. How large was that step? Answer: 1.91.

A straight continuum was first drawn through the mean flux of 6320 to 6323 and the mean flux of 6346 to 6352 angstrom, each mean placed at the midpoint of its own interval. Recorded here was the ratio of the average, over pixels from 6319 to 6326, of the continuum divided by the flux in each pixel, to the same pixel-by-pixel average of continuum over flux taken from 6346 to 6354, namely 1.00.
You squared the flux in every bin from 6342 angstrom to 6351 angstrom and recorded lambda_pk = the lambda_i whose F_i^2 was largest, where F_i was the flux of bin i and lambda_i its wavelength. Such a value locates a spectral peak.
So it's 6342.71 angstrom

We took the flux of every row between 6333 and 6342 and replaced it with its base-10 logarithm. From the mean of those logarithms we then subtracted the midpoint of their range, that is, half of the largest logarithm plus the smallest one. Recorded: 0.000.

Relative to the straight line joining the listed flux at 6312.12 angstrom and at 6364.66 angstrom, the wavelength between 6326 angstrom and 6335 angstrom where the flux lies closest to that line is 6331.04 angstrom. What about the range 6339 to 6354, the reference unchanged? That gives 6341.25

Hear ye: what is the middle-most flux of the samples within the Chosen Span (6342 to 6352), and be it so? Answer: 8.56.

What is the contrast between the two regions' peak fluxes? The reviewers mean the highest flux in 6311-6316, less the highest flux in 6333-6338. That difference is 3.1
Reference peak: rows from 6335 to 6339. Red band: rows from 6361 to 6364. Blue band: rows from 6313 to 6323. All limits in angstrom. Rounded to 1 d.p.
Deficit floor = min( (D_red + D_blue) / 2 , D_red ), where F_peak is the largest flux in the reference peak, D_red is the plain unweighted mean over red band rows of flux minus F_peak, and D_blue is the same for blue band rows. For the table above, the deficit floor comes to 0.5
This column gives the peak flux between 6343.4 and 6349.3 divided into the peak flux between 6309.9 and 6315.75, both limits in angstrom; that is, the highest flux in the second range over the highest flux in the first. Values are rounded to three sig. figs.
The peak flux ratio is 1.30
